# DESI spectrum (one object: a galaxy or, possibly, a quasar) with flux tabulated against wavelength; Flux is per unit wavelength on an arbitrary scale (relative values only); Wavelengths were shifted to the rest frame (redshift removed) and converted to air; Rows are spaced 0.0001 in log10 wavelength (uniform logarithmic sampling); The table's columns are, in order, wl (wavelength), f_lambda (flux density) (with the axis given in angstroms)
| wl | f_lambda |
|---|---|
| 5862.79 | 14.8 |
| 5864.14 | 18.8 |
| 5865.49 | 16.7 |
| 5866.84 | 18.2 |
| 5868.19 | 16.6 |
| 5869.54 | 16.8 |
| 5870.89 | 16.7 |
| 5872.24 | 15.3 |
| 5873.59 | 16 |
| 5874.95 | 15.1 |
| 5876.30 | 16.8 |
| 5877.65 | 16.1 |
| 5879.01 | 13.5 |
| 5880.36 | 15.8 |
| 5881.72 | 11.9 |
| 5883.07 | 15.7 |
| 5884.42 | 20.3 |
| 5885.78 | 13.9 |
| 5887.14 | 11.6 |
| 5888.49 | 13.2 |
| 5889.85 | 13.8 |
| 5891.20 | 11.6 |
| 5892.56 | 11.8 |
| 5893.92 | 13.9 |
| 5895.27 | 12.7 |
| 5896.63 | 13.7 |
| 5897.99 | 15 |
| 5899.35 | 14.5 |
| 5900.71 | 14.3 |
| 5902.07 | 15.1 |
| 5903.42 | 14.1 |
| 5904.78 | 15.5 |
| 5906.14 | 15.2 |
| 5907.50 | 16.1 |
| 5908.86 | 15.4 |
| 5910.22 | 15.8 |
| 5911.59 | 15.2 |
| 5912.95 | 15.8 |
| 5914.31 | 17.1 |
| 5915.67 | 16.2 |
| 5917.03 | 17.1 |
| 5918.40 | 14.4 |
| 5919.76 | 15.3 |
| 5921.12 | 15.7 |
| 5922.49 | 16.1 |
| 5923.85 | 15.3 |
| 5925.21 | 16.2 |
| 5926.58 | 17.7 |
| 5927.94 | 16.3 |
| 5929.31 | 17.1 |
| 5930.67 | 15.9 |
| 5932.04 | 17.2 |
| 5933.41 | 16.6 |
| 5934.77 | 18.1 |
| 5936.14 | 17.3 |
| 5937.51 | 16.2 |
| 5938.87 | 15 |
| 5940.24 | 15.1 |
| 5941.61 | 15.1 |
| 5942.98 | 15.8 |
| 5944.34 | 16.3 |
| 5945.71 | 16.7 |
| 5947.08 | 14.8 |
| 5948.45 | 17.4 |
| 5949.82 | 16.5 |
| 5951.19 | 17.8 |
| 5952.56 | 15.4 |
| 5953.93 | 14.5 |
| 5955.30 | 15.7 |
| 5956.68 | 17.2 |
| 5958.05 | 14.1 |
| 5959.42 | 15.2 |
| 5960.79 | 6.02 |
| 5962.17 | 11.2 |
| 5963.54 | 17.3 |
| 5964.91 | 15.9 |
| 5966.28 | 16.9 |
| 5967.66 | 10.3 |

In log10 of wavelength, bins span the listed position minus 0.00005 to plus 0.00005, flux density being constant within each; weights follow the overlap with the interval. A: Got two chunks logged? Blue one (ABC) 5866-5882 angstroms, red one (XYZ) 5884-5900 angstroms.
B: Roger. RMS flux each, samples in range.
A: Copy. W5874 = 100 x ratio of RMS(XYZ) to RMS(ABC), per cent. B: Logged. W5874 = 89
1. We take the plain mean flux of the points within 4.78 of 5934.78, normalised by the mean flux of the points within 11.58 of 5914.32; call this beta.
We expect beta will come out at 1.06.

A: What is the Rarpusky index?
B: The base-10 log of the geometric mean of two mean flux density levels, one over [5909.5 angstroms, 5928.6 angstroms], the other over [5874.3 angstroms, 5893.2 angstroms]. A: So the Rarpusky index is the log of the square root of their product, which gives 1.18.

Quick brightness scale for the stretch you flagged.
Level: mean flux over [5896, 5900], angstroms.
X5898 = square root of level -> 3.79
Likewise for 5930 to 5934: 4.07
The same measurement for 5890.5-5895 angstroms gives 3.53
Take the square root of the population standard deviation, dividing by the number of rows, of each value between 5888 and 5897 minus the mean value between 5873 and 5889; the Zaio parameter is 0.94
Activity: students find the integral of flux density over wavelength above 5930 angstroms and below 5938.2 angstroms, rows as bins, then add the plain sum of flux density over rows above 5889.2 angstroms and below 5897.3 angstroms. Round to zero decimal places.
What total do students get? 216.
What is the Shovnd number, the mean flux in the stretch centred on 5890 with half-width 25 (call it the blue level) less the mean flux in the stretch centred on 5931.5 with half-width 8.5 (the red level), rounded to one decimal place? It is -1.5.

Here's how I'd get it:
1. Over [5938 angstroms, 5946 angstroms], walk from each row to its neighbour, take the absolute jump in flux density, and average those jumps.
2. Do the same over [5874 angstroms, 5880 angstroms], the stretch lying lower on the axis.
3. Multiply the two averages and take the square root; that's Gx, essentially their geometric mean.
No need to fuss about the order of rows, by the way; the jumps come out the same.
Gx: 0.75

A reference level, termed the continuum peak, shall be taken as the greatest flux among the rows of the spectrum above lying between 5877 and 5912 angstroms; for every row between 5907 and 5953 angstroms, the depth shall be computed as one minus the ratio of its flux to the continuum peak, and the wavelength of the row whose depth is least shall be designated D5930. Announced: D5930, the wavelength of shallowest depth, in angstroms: 5934.77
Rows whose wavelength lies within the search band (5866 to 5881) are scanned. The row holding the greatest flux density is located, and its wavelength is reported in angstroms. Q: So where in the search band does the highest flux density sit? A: 5866.84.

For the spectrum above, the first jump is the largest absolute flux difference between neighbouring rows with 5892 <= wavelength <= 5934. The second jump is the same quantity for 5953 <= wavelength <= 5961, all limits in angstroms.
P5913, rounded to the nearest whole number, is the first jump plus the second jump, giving 12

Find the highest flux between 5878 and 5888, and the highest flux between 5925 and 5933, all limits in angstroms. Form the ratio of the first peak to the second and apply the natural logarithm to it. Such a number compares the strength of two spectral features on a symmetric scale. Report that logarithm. 0.14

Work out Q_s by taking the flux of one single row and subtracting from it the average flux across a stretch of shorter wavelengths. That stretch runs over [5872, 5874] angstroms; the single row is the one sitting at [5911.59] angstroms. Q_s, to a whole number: 0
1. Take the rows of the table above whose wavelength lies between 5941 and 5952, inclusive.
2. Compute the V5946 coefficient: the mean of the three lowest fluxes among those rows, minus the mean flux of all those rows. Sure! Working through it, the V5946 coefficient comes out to -1.1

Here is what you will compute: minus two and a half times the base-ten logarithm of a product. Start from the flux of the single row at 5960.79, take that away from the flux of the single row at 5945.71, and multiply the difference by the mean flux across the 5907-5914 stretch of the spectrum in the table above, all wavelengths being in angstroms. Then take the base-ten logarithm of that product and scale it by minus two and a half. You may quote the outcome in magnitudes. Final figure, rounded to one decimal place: -5.6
